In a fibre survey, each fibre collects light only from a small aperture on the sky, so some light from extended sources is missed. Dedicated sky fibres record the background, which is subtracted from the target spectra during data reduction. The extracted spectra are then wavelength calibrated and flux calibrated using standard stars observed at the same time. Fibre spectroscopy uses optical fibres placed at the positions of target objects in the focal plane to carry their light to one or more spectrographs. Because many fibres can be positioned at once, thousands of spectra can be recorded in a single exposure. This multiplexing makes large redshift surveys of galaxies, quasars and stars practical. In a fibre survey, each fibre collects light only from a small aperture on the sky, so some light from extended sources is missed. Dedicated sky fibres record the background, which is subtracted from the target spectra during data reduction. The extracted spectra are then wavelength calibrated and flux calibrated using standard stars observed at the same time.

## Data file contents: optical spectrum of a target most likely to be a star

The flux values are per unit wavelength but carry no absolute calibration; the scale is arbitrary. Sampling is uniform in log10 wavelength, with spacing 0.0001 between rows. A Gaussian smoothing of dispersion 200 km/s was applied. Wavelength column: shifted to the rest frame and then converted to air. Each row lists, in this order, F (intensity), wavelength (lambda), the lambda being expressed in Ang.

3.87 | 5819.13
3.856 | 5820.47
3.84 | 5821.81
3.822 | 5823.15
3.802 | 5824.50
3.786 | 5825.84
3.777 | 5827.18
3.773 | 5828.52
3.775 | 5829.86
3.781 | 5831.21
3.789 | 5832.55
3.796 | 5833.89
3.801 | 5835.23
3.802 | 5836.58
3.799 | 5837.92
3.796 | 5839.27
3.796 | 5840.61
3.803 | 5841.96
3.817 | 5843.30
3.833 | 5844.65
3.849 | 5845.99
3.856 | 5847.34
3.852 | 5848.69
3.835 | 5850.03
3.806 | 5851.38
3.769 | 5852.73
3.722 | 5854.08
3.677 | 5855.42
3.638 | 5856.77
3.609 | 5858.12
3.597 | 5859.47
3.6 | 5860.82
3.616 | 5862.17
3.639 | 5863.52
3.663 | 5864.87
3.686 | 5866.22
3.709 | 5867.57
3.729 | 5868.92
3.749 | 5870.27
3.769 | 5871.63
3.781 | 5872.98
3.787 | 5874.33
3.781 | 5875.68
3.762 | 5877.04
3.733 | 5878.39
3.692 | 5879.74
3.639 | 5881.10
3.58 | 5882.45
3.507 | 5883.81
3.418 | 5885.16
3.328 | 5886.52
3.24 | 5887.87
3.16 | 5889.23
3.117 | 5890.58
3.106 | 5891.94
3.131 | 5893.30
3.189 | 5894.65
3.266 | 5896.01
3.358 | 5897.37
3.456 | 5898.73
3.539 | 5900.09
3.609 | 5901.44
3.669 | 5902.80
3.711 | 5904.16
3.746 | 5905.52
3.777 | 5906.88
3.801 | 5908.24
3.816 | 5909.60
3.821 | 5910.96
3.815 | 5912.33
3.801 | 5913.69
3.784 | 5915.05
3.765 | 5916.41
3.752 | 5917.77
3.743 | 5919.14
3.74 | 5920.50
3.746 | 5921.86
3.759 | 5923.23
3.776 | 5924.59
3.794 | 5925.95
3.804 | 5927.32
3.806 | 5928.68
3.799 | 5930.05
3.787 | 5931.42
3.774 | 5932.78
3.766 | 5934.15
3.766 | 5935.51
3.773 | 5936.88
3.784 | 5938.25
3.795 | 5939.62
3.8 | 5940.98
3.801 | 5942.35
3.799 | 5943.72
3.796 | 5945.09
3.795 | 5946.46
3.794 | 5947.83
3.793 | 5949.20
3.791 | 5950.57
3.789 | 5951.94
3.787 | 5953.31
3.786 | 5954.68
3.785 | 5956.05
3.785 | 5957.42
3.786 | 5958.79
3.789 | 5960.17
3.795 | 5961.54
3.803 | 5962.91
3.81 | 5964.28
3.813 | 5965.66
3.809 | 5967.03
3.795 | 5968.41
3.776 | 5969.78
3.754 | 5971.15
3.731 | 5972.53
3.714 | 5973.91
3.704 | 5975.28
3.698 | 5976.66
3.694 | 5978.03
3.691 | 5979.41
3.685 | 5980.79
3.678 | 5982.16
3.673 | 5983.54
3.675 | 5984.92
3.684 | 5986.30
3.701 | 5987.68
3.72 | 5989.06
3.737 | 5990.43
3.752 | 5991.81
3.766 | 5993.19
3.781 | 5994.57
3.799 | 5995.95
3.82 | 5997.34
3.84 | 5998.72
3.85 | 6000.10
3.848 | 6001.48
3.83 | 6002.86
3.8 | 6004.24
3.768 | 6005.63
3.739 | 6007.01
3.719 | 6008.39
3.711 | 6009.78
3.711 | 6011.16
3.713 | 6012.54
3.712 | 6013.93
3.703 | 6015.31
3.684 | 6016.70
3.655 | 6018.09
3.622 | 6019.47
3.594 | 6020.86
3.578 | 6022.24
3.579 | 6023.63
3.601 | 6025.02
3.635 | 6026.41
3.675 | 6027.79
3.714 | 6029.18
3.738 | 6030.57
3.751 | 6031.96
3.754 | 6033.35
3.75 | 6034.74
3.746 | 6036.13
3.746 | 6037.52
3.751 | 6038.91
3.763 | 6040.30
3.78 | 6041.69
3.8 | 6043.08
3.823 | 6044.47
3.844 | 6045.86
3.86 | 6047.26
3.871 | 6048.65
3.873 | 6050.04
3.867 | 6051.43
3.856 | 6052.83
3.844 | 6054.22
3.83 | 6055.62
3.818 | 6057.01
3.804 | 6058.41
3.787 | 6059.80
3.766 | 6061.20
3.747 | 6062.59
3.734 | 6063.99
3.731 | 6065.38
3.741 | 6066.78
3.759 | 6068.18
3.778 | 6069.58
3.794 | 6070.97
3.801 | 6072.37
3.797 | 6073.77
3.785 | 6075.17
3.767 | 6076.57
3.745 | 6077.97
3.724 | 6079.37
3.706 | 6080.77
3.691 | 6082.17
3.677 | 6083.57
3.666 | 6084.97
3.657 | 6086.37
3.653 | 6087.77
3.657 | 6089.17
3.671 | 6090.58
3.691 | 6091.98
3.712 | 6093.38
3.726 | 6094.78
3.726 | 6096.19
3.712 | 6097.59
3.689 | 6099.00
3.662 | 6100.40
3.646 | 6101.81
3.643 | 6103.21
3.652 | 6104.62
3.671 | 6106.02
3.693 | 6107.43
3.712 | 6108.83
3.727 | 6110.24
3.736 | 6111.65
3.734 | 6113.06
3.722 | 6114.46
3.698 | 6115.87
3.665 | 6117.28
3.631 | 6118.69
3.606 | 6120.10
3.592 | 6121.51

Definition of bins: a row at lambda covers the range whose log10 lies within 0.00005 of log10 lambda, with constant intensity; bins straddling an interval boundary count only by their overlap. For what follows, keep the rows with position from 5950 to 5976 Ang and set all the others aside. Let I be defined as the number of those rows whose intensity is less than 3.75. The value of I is 3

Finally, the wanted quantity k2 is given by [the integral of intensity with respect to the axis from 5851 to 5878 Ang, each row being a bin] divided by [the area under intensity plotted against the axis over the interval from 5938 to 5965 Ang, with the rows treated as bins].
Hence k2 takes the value 0.98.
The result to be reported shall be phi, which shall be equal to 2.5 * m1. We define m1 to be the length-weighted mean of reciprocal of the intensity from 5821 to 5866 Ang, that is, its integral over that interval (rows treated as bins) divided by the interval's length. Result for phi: 0.665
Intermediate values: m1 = 0.266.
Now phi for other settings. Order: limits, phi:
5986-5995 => 0.670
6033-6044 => 0.665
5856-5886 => 0.682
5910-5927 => 0.662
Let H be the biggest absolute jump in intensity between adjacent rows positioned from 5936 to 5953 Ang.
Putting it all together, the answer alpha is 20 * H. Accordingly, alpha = 0.22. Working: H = 0.011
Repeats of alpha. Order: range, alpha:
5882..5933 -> 1.96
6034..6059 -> 0.46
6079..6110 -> 0.54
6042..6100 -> 0.46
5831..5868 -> 0.94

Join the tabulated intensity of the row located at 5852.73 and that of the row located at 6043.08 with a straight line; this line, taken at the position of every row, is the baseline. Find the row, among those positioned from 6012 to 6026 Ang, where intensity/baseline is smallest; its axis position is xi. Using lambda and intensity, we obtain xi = 6022.24 Ang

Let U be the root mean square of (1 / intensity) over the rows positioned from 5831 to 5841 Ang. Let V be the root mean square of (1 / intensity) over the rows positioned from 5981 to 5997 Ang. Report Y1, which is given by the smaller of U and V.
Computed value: 0.2635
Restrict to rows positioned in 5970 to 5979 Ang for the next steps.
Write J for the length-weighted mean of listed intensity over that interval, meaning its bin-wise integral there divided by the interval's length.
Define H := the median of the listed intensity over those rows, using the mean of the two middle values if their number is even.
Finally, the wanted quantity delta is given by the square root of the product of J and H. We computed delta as 3.71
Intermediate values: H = 3.71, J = 3.72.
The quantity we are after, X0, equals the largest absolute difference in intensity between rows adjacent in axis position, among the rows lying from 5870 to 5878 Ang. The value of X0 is 0.0200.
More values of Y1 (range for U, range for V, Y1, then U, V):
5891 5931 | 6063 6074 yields 0.2655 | 0.276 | 0.265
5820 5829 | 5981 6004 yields 0.2626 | 0.263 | 0.266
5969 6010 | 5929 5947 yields 0.2640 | 0.267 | 0.264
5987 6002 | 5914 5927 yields 0.2644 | 0.264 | 0.266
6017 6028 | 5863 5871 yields 0.2706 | 0.276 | 0.271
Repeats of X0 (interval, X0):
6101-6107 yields 0.0190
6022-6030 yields 0.0400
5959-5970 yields 0.0190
